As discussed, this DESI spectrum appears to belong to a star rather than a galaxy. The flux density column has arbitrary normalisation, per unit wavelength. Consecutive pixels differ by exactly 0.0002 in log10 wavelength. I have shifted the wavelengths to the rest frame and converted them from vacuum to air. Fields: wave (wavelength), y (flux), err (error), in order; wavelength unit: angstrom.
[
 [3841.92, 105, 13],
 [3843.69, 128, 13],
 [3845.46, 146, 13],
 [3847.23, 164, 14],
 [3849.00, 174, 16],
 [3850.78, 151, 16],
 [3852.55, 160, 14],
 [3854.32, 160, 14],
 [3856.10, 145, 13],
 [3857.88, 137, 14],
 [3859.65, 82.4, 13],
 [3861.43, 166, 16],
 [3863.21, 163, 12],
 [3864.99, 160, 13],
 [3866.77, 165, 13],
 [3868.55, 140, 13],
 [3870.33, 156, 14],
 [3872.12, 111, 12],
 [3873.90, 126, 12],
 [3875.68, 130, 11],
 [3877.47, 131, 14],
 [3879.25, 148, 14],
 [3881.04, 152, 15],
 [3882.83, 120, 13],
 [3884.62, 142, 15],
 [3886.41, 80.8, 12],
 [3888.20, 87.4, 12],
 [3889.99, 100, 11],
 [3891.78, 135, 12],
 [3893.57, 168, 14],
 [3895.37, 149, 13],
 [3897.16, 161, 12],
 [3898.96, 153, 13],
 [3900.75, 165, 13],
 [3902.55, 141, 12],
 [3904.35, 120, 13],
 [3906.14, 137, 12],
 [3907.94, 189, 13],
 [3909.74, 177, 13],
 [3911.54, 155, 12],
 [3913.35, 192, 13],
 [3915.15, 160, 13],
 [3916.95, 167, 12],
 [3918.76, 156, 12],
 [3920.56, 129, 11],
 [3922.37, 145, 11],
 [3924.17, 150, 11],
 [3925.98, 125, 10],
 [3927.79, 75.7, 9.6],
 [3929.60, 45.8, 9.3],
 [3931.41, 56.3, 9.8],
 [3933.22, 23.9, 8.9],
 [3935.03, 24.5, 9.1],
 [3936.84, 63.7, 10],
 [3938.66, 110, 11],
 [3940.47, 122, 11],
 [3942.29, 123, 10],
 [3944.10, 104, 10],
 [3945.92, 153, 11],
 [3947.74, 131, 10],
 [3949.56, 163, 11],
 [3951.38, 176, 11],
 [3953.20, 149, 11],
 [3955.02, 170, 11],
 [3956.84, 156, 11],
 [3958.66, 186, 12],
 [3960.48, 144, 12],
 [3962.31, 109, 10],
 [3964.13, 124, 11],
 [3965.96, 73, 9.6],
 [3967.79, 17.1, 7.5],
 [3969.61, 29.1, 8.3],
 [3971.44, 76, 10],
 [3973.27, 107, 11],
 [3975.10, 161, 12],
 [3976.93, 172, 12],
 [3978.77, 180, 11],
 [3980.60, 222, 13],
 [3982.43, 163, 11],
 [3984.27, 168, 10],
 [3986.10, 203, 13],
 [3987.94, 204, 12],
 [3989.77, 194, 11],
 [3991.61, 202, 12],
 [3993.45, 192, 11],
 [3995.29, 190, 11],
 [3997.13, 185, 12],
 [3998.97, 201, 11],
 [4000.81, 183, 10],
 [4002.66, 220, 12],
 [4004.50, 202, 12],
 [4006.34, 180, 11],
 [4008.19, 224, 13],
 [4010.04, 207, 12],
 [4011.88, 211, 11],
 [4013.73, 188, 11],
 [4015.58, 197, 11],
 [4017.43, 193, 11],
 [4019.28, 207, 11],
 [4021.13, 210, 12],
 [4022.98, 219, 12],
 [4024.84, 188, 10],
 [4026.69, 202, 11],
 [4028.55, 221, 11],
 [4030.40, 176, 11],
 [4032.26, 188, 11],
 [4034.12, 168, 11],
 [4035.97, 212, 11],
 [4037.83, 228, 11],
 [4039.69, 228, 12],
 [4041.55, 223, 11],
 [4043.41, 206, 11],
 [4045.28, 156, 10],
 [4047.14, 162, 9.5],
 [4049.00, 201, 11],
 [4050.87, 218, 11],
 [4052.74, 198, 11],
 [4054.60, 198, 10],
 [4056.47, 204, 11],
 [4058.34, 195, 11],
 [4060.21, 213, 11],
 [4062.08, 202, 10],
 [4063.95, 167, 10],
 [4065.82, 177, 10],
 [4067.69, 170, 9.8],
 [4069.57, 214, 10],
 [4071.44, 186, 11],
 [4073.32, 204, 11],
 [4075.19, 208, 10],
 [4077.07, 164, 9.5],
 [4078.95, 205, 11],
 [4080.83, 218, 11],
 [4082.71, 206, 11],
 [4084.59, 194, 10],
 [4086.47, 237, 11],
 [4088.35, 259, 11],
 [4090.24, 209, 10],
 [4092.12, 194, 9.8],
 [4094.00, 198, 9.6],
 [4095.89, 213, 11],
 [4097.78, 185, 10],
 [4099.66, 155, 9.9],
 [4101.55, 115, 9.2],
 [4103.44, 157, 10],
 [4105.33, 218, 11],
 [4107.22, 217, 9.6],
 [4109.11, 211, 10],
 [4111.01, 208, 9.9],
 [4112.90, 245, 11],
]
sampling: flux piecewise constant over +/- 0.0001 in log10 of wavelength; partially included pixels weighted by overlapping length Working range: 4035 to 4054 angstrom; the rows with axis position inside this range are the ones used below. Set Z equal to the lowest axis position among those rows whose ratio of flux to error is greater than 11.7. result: 4035.97 angstrom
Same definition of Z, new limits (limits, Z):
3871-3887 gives 3875.68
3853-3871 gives 3863.21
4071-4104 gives 4071.44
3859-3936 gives 3863.21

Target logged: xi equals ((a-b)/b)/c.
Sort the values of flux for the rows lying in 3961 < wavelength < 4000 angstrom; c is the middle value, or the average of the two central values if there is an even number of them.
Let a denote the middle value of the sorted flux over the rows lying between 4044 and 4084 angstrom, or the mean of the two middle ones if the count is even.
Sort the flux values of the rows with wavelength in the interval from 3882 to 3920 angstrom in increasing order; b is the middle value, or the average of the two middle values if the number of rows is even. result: 0.0018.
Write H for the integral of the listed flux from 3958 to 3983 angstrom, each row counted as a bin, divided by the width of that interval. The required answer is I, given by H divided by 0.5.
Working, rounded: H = 125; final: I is 250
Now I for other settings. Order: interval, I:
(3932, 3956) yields 232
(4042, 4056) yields 386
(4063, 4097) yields 402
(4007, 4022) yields 408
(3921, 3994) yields 259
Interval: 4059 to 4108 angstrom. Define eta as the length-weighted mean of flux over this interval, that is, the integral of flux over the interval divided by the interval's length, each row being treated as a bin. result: 196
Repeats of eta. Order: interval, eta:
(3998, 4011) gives 202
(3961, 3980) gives 108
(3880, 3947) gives 126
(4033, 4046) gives 204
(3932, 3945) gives 81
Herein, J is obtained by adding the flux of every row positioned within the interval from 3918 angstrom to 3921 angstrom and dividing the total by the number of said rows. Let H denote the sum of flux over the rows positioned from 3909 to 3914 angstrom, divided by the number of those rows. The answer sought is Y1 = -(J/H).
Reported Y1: -0.82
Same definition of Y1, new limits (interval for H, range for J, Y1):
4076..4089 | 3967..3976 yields -0.37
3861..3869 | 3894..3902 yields -0.99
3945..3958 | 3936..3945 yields -0.67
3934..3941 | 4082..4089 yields -2.80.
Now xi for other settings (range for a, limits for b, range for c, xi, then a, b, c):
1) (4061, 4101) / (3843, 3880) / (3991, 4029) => 0.0018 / 202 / 148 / 202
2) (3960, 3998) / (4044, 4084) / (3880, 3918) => -0.0011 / 168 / 201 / 152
